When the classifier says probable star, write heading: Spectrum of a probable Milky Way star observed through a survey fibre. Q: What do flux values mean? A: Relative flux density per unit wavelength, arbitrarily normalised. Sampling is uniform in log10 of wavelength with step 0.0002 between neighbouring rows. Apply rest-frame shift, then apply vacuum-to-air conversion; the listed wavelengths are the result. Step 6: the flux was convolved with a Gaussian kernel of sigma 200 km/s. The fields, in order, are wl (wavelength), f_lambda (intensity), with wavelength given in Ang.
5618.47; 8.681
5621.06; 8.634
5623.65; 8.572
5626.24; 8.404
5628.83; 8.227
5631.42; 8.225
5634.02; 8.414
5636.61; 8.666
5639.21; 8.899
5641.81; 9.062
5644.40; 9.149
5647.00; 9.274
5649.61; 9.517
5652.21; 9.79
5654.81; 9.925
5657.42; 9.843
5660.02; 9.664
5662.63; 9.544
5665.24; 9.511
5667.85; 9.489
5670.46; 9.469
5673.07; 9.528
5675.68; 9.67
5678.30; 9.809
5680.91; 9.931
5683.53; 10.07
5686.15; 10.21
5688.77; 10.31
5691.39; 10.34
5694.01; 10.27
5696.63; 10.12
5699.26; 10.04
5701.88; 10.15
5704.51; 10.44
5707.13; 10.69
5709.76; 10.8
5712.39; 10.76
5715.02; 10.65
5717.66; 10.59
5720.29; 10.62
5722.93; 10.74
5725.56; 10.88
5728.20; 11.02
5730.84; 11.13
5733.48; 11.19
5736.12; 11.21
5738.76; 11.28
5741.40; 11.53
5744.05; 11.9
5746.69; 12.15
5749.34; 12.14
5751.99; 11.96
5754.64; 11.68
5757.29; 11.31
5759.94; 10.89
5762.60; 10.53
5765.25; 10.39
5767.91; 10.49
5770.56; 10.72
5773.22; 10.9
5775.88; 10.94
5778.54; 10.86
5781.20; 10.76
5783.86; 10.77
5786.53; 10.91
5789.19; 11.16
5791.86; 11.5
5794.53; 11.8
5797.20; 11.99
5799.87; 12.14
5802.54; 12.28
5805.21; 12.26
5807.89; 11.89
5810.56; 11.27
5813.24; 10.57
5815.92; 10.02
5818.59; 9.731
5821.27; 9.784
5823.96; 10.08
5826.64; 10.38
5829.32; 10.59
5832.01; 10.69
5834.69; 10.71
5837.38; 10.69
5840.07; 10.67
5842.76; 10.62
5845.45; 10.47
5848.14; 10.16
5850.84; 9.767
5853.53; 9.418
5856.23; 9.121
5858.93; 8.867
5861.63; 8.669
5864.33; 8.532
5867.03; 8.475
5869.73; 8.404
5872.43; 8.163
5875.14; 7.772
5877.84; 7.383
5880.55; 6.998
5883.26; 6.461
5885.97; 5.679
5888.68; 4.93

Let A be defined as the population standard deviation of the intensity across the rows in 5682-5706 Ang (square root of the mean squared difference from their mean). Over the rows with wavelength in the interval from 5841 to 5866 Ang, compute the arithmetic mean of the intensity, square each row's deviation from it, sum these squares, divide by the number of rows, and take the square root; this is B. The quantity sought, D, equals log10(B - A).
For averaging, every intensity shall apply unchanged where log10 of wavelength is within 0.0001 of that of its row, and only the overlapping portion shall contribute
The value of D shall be -0.2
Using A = 0.13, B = 0.74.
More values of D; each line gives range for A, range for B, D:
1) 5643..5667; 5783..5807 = -0.5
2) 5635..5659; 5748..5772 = -0.7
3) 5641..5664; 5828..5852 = -2.0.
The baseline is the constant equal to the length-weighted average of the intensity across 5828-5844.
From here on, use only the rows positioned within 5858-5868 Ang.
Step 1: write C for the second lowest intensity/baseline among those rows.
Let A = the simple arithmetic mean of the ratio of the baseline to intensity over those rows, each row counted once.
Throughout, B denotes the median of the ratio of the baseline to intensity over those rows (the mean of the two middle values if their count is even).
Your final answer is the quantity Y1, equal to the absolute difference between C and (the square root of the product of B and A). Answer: 0.44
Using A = 1.23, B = 1.24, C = 0.80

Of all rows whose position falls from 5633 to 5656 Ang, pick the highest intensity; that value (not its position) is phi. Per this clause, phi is 9.925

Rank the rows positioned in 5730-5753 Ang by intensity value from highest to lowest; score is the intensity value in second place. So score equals 12.14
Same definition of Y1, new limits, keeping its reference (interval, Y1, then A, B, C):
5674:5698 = 0.14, 1.06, 1.05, 0.92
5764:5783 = 0.01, 0.99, 0.99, 0.98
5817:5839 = 0.11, 1.03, 1.02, 0.92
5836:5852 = 0.07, 1.03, 1.01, 0.95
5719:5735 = 0.03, 0.98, 0.97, 1.01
